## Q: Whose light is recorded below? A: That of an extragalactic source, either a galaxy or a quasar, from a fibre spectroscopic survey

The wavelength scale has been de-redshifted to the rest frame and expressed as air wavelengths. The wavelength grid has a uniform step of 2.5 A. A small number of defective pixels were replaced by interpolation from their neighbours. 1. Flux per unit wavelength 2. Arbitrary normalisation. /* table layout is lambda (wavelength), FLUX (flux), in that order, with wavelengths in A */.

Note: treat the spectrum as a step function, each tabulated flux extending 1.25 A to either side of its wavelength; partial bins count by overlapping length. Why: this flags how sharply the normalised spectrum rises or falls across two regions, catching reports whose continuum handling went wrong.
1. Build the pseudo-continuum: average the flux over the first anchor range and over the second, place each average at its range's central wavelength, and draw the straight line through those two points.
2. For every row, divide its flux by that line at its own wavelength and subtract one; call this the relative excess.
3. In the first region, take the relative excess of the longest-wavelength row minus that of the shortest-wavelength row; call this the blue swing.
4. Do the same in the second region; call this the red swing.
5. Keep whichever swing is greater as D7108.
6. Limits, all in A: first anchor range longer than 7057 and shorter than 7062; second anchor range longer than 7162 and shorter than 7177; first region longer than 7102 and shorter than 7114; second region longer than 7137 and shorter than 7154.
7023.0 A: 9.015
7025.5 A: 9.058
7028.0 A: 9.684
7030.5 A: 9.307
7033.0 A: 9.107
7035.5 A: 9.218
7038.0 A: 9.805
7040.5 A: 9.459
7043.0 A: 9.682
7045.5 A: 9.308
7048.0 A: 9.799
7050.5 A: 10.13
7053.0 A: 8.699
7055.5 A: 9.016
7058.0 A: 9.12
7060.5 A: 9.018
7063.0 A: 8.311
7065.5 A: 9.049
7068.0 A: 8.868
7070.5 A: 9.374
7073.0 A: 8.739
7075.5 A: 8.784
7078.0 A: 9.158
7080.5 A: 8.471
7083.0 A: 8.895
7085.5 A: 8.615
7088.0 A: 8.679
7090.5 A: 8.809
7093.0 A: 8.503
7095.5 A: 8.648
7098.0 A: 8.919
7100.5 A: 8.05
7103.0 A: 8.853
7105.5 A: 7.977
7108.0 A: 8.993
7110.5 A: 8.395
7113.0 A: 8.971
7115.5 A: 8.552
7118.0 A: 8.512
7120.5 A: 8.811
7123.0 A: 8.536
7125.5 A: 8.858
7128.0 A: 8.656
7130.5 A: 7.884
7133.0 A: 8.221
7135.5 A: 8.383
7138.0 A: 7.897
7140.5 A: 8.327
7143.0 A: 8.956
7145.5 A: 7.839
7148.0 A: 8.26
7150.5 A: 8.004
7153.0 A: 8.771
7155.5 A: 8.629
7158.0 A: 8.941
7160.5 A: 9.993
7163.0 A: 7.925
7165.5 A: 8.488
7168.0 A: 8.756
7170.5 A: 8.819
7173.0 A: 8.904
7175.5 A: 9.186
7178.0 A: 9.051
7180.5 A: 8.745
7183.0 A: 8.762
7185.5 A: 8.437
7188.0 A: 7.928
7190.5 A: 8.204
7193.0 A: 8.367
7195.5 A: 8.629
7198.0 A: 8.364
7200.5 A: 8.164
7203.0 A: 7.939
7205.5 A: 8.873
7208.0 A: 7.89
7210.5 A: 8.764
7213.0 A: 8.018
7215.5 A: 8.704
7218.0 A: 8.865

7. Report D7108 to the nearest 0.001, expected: 0.105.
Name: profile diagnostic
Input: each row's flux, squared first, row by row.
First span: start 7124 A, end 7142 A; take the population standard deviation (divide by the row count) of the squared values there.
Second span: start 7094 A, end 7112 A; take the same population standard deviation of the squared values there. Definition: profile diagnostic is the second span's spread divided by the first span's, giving 1.2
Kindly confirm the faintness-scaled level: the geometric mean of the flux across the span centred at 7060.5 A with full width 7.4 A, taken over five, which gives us 1.76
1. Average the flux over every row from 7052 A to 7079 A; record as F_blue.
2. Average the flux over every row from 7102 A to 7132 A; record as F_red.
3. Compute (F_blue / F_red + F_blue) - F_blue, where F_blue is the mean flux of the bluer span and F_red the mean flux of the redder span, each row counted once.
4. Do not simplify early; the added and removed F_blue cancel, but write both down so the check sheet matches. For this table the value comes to 1.04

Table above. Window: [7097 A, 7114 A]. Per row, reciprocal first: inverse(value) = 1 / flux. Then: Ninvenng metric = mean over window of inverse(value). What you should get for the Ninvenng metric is 0.117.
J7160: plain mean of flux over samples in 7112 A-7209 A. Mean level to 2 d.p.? 8.52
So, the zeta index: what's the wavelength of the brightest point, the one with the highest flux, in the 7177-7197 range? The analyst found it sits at 7178.0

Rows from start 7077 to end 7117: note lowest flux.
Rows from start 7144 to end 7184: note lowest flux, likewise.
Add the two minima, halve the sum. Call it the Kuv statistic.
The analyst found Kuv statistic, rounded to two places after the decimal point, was 7.91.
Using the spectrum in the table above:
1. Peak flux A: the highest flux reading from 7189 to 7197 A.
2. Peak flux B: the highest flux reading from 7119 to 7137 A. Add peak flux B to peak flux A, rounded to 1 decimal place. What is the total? 17.5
